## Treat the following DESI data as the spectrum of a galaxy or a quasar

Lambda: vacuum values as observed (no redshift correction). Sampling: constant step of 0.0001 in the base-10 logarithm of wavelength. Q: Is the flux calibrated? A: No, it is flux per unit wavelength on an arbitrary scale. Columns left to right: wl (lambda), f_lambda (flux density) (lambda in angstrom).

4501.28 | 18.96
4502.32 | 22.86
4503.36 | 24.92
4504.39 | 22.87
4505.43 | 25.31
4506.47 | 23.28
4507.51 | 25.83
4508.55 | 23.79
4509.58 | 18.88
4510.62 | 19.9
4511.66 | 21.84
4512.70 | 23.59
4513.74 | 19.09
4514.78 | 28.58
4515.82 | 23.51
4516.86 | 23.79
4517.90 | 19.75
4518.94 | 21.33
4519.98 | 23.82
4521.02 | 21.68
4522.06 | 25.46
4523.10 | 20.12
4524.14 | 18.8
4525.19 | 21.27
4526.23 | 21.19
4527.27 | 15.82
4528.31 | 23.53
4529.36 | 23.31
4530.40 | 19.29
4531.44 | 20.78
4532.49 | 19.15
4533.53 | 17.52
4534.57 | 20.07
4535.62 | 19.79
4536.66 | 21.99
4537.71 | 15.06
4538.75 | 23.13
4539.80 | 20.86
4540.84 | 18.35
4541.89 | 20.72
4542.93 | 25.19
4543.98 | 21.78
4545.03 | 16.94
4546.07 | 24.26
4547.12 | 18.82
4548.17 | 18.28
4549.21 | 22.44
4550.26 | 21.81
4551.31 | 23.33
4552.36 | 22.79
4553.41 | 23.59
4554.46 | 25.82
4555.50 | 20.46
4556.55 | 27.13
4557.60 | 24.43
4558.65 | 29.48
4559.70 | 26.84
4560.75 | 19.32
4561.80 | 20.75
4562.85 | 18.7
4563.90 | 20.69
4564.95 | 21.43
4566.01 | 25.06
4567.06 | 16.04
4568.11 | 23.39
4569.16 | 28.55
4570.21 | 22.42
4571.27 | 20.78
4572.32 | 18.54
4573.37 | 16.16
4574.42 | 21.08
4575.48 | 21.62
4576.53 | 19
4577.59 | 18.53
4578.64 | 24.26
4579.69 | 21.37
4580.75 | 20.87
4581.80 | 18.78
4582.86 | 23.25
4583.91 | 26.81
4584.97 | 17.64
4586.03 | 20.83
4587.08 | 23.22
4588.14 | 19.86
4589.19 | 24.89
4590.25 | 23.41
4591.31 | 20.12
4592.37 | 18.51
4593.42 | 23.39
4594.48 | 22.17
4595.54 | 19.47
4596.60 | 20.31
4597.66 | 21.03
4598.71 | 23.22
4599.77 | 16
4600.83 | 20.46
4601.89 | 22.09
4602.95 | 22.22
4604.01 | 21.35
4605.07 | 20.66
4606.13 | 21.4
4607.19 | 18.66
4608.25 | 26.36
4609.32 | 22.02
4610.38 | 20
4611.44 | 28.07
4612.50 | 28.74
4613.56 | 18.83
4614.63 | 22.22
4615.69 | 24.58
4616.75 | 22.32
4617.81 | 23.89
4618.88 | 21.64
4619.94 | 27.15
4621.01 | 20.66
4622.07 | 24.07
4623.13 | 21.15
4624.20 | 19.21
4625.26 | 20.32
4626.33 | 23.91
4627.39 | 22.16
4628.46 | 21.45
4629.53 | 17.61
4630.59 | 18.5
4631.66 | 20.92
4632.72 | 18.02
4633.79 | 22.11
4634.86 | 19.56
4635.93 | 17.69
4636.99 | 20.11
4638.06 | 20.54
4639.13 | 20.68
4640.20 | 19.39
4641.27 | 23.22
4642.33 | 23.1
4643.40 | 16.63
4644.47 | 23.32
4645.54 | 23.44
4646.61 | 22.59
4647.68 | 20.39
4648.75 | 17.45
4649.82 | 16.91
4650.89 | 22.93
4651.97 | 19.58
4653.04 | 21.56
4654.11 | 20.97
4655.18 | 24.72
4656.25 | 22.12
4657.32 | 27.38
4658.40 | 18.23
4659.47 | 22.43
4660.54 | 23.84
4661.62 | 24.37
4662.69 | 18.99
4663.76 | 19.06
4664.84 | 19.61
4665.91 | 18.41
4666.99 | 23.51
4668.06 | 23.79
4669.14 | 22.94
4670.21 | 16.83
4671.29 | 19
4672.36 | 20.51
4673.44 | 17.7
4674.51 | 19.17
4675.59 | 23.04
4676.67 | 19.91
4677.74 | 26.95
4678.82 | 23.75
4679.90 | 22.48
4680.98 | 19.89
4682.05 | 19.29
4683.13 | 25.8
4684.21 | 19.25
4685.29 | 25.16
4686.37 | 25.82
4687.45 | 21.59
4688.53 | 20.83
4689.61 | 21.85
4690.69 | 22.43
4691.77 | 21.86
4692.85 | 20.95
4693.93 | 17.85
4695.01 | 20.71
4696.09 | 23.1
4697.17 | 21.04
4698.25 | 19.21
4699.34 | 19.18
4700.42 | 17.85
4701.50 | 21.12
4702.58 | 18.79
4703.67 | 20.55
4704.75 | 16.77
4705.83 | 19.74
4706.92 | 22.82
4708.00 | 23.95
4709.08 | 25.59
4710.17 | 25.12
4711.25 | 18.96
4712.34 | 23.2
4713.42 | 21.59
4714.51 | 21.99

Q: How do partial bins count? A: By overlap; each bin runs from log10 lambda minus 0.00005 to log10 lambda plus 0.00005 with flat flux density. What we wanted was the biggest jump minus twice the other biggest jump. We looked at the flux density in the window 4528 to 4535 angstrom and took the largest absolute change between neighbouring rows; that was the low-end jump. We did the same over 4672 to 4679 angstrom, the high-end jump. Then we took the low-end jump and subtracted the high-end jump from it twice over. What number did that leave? -10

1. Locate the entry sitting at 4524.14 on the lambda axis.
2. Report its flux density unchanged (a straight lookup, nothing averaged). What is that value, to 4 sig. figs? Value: 18.80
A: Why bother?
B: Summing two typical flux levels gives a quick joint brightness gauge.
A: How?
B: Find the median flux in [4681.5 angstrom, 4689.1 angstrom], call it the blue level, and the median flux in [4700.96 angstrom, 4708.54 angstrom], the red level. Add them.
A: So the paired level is 42.1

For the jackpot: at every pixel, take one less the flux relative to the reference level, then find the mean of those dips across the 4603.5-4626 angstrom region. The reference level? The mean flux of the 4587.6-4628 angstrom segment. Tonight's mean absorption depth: -0.02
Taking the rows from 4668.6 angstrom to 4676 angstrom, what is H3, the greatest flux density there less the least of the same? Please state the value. 6.2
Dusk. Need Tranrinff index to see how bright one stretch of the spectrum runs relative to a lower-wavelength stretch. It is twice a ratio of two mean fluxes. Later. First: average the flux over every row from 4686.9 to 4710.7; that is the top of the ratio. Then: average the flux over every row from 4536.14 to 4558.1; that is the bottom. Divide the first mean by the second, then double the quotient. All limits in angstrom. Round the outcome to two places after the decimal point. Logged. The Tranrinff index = 1.93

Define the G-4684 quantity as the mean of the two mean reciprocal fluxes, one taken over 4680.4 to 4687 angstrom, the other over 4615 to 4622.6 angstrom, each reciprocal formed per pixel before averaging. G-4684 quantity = 0.044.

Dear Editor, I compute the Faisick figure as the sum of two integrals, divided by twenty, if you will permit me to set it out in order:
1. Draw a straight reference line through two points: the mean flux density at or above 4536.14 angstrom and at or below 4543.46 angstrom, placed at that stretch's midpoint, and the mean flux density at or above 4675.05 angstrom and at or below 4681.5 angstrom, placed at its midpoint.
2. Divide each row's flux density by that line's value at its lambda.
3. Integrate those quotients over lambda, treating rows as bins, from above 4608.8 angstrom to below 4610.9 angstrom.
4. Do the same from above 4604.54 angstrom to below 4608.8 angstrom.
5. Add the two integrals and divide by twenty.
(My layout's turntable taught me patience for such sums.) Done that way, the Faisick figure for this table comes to 0.32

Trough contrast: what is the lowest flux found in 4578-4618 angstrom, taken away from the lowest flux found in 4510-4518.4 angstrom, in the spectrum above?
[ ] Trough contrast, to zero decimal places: 3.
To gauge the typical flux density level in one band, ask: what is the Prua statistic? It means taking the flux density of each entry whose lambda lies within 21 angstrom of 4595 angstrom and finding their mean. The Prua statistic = 21.7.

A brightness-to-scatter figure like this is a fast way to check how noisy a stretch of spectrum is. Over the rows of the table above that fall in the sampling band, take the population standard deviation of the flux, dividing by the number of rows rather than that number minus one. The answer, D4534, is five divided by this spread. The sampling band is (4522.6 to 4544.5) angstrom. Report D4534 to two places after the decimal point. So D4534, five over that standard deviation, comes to 2.07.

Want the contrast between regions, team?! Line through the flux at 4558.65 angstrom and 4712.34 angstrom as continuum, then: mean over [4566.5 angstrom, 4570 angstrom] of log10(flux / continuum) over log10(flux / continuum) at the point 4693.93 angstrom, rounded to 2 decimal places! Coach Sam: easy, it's 0.94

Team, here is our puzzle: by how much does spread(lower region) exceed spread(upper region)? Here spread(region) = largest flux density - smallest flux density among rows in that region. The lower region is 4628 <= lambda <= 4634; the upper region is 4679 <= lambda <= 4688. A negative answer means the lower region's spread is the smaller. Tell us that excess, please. -2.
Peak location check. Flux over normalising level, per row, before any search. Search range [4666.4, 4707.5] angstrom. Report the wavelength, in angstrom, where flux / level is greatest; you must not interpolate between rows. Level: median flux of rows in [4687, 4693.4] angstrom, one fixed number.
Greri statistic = 4677.74 angstrom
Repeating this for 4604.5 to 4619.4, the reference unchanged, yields 4612.50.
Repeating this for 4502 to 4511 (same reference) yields 4507.51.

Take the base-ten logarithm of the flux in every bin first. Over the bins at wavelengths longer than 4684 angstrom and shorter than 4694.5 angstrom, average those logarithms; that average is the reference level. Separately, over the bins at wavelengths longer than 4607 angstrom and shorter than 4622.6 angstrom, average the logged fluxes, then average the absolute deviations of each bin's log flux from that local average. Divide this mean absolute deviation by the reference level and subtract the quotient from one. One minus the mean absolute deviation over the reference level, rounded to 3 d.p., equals 0.963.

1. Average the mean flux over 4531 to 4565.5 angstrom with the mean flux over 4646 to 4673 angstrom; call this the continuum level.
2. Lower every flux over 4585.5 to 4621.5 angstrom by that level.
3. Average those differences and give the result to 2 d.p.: 0.71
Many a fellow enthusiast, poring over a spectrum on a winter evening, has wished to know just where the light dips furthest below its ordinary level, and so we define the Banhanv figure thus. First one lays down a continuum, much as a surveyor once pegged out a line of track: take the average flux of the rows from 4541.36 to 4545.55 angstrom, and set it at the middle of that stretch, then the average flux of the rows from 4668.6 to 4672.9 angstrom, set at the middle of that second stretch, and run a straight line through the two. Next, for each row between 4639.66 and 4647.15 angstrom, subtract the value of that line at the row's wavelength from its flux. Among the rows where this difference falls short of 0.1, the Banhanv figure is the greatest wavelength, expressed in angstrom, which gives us 4643.40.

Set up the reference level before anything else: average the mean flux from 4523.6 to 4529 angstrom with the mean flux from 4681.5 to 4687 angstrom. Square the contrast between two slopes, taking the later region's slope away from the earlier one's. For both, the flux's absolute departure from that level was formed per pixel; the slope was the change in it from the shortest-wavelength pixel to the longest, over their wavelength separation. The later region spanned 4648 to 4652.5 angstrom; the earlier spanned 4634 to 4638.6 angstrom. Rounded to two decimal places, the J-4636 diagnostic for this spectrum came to 0.13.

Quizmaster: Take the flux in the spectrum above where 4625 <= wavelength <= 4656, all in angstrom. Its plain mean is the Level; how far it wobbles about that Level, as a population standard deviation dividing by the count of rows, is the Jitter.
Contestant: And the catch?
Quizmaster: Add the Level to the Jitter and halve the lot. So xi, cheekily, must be 11.5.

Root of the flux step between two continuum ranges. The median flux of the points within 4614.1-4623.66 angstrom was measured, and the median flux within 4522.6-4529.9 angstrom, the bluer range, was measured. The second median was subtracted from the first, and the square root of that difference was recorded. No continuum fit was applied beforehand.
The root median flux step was 1.1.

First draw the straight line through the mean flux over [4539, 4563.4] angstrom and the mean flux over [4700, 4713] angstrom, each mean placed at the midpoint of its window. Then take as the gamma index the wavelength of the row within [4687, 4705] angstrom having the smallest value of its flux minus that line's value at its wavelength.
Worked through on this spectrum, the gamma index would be 4704.75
